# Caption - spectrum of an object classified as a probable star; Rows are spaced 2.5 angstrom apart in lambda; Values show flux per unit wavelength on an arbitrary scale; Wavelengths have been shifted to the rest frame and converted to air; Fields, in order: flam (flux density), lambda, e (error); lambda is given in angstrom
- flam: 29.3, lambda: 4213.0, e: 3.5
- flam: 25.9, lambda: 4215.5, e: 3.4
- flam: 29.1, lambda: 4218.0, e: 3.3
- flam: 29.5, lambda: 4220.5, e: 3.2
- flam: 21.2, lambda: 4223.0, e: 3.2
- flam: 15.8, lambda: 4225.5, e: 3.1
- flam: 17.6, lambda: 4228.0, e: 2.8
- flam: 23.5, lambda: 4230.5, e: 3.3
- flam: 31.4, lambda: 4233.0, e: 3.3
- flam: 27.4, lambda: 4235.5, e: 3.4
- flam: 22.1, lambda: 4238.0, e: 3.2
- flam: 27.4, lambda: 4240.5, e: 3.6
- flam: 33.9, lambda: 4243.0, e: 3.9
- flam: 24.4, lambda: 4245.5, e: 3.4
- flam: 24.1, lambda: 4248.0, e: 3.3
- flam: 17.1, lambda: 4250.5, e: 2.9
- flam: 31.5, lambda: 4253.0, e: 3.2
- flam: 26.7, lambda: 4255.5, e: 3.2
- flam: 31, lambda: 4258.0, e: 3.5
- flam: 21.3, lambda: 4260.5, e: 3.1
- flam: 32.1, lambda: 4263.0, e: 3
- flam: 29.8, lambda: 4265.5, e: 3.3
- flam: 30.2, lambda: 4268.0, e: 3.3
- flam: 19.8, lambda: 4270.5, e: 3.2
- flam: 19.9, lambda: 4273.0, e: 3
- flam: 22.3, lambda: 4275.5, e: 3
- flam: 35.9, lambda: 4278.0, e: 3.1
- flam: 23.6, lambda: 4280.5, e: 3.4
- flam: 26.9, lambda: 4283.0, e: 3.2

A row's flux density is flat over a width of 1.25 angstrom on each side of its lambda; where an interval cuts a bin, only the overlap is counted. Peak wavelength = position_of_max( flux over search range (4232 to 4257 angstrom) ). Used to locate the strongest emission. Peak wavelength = 4243.0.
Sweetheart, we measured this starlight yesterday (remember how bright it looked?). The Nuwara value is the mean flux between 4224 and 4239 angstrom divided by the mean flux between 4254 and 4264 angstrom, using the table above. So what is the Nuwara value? 0.83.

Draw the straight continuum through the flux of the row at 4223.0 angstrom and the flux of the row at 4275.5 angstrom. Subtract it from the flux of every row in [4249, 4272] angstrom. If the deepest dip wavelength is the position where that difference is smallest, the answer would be 4250.5 angstrom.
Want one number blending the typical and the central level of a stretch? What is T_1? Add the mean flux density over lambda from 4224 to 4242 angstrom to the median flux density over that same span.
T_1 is 47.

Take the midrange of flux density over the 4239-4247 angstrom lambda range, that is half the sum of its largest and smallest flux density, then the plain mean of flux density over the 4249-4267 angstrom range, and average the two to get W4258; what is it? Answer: 28.1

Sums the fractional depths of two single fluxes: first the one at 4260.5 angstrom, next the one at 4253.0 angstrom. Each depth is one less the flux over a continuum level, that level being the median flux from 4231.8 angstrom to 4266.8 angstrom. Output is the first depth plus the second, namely 0.07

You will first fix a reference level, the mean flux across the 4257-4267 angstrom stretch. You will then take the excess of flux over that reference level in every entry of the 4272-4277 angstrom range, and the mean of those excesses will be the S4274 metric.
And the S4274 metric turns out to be -7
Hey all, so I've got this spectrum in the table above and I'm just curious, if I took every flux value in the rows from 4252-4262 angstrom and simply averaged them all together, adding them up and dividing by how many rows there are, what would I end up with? 27.6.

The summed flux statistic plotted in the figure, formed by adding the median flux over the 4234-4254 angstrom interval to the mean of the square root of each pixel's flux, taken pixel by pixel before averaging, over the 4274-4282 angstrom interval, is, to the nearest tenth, 31.1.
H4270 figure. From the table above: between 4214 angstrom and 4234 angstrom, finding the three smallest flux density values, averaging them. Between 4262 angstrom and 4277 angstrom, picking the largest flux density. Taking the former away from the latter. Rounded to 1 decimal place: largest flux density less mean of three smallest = 13.9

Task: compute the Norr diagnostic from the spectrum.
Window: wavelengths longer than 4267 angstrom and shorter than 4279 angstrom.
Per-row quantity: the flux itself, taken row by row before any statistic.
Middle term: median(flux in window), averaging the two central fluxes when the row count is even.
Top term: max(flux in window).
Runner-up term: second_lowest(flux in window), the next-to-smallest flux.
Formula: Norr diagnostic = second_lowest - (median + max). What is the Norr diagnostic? -38.3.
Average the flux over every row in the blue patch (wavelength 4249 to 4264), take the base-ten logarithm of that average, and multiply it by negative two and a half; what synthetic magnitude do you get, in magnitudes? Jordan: -3.56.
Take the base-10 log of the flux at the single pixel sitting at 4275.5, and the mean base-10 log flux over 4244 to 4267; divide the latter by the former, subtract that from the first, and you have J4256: 0.30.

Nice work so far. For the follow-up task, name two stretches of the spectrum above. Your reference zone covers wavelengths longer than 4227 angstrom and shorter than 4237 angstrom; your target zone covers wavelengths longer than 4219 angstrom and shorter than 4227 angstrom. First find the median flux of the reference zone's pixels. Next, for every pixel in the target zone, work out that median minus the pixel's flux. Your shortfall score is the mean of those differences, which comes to 3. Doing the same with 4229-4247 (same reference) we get -2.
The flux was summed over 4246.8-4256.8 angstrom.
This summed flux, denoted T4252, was 99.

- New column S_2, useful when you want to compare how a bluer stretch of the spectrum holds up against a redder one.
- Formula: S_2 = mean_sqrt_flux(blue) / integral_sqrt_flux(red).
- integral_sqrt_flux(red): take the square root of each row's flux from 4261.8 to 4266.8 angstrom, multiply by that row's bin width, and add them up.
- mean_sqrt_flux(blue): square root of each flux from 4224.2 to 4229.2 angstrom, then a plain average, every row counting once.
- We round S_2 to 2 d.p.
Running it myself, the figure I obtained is 0.15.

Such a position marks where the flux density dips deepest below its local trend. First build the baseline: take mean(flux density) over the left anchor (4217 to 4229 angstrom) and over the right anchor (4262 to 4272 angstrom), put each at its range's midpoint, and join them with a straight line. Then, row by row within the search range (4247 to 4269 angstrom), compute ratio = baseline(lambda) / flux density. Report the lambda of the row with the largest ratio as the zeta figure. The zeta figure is 4250.5 angstrom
